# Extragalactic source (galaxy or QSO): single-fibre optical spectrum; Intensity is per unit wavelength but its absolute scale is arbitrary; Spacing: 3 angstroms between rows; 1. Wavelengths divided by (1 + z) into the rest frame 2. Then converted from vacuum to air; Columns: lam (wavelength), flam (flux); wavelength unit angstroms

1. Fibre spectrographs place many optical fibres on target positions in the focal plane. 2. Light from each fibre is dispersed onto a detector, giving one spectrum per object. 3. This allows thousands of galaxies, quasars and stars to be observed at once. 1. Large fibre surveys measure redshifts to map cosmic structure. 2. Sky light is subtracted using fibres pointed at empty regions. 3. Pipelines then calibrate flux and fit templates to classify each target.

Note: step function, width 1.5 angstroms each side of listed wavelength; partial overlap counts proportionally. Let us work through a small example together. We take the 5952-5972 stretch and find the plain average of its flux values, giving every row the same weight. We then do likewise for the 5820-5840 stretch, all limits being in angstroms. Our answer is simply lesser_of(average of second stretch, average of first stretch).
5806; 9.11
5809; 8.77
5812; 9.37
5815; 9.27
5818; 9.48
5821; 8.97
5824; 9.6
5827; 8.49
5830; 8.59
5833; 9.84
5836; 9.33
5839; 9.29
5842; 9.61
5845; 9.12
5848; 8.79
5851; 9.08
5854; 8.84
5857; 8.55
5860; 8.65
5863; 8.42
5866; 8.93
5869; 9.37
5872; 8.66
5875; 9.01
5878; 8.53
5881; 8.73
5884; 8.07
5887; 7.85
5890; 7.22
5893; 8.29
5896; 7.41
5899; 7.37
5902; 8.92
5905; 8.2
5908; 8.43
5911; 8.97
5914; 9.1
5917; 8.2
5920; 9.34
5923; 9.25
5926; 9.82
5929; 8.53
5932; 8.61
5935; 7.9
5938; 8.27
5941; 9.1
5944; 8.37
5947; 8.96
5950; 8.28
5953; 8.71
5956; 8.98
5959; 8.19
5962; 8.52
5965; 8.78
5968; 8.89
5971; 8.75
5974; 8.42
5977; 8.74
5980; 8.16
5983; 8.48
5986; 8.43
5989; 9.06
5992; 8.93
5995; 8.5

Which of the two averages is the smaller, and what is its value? 8.69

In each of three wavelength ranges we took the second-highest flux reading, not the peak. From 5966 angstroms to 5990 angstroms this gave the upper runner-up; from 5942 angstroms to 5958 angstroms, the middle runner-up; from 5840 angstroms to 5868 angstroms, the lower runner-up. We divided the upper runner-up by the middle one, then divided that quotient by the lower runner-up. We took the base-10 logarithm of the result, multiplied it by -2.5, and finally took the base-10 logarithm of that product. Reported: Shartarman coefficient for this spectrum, 0.382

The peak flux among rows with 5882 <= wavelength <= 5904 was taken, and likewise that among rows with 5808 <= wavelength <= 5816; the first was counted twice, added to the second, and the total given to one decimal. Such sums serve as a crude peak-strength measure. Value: 27.2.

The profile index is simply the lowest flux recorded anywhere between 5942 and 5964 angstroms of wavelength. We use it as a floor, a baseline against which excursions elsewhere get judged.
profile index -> 8.19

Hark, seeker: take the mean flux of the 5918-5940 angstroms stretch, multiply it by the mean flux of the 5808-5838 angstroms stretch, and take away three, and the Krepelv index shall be 77.9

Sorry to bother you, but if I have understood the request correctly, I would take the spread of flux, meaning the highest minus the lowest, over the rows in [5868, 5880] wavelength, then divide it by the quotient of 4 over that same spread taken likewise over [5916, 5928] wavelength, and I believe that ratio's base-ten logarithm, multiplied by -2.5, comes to 1.2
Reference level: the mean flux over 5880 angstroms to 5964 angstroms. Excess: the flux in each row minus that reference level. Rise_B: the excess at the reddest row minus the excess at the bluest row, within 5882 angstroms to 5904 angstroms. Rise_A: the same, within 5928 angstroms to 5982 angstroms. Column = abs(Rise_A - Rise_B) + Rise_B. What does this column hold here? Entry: 2.1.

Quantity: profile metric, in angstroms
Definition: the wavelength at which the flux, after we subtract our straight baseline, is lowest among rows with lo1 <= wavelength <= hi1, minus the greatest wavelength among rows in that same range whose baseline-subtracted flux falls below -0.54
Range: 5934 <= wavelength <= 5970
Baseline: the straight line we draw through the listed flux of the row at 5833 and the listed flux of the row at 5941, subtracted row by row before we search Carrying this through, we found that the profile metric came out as -24 angstroms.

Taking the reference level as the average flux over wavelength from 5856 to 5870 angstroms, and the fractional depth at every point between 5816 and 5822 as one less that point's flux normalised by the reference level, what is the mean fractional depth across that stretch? -0.05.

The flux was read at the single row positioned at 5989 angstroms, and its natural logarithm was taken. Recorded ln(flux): 2.20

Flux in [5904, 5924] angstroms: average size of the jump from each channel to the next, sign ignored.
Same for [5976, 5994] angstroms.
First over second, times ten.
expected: 15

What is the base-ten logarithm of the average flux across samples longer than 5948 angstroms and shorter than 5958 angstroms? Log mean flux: 0.94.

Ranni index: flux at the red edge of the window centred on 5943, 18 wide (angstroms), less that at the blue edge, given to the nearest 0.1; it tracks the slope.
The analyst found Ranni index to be 0.4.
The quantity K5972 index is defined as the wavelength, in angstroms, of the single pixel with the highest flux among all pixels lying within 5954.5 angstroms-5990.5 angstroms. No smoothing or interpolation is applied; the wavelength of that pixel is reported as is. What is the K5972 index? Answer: 5989 angstroms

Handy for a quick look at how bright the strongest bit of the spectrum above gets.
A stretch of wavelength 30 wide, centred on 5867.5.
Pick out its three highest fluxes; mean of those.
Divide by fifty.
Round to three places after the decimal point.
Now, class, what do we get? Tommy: 0.182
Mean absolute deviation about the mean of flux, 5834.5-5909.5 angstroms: 0.49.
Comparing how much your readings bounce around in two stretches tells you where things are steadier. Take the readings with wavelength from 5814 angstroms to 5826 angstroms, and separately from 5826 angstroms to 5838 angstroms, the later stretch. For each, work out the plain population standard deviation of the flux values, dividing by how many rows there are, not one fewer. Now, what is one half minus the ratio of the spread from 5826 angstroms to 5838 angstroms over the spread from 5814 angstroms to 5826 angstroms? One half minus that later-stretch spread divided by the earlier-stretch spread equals -1.8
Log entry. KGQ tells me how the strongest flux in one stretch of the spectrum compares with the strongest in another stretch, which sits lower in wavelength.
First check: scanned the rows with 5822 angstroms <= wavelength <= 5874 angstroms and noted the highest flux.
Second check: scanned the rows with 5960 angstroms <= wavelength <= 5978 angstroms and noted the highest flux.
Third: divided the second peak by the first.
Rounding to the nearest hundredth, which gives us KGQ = 0.90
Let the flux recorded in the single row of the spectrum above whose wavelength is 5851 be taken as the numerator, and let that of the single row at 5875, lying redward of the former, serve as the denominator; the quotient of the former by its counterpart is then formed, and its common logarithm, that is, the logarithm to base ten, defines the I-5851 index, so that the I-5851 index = 0.003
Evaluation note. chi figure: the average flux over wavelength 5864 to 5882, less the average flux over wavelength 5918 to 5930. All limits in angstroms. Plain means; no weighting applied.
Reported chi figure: -0.36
